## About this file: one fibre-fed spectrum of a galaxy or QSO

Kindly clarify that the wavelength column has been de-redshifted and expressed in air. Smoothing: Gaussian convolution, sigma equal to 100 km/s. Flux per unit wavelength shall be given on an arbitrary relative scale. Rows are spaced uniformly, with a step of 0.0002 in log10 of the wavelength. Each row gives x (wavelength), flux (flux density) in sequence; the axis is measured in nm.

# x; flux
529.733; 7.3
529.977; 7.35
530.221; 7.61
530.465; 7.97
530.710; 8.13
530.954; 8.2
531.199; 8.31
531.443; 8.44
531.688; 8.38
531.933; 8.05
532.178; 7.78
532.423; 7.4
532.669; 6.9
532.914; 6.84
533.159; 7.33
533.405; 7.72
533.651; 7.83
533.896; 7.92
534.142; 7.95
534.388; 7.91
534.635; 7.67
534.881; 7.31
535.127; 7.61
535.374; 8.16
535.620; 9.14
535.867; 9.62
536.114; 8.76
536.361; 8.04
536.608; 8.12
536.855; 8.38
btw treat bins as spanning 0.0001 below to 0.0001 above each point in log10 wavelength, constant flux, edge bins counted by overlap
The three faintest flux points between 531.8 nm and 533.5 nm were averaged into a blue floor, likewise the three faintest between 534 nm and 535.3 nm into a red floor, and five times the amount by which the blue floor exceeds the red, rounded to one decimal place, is -2.5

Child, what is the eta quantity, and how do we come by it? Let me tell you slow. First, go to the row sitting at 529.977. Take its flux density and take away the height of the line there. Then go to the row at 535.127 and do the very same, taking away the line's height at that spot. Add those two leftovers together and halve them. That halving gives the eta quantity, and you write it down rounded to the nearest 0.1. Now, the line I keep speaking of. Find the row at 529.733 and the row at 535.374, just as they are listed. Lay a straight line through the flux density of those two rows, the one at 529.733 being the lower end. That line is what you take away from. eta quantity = -0.2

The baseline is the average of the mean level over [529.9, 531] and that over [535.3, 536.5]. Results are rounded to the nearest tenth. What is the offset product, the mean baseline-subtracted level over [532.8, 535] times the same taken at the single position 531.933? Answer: 0.2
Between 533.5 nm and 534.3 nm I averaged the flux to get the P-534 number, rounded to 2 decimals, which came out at 7.90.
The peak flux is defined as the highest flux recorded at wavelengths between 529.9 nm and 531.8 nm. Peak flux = 8.44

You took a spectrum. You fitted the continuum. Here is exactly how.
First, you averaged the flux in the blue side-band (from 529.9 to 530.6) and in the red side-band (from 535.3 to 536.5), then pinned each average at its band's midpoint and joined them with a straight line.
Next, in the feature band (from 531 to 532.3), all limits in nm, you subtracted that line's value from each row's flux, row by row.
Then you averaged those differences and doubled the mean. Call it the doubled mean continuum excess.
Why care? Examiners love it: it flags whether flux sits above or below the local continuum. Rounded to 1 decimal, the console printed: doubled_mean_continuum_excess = 0.5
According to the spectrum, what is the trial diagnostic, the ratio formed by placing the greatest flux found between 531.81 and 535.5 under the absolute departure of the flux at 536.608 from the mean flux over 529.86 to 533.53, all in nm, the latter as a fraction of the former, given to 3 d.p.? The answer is 0.044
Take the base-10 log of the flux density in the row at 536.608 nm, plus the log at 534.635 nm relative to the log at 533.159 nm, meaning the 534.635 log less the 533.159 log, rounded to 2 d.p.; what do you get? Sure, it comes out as 0.93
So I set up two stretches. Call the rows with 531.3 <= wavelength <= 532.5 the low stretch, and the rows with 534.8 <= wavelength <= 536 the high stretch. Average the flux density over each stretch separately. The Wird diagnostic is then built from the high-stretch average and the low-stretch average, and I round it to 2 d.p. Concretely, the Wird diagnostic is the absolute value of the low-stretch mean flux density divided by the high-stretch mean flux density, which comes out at 0.96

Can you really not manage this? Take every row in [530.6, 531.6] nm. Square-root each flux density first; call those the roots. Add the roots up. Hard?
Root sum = 11.5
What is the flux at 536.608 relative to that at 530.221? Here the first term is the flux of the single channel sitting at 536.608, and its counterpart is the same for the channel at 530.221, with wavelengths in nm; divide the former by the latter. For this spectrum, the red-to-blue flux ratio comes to 1.1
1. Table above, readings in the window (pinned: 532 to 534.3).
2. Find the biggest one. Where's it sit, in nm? 534.142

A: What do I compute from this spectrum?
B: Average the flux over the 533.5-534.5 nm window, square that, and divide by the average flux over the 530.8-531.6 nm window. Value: 7.5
